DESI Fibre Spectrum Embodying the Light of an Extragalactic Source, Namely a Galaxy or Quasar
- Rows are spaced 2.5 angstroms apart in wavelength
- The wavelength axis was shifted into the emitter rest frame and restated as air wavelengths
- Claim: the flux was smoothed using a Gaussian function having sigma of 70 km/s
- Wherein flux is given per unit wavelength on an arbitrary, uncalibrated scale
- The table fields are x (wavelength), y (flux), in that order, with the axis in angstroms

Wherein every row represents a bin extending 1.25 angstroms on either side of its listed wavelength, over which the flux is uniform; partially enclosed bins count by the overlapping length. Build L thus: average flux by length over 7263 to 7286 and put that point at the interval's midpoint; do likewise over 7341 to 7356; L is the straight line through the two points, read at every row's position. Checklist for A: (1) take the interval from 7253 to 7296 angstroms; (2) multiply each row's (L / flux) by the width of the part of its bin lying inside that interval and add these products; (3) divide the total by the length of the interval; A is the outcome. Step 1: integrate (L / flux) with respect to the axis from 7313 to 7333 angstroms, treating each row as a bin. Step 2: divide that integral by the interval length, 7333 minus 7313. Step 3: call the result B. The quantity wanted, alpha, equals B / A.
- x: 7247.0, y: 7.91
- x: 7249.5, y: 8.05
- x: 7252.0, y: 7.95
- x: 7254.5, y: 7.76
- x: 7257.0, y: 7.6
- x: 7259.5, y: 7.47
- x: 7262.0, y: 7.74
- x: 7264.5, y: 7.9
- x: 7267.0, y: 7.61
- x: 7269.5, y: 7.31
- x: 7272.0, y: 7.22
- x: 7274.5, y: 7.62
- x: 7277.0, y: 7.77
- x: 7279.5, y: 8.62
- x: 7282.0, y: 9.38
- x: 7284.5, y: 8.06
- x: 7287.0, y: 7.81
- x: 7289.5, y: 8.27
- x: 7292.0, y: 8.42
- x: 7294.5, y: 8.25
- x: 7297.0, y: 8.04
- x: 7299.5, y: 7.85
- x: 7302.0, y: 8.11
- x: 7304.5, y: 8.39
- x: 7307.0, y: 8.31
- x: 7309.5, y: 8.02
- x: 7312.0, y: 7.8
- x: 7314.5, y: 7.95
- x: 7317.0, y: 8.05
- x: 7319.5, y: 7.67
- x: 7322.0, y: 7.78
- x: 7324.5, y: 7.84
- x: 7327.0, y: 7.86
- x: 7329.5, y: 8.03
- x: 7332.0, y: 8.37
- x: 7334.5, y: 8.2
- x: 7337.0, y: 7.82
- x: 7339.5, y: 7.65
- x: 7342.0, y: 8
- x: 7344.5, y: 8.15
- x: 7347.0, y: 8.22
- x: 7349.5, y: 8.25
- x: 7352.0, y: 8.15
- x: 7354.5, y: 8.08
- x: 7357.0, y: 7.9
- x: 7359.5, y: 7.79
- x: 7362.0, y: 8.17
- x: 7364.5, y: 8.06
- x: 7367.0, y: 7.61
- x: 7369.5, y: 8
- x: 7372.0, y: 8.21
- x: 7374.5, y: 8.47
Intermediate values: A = 1.005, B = 1.02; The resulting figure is 1.01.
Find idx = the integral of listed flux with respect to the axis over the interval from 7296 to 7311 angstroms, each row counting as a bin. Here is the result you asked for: 122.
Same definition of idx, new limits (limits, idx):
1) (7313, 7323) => 79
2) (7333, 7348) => 120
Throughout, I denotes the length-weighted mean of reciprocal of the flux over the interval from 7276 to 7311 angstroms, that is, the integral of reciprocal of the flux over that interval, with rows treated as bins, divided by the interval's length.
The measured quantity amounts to 0.122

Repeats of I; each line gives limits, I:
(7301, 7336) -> 0.125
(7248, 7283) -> 0.128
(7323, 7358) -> 0.125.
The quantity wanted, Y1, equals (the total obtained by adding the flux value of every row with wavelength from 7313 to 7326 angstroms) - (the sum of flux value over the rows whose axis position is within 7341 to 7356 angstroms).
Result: -10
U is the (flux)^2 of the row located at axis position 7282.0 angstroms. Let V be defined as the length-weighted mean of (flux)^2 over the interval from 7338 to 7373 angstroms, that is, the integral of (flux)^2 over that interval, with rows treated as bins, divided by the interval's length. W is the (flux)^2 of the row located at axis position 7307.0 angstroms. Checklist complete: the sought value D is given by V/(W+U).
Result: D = 0.409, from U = 88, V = 64.27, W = 69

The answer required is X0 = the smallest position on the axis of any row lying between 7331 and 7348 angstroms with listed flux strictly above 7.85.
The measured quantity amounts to 7332.0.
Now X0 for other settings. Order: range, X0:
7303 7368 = 7304.5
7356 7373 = 7357.0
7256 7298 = 7264.5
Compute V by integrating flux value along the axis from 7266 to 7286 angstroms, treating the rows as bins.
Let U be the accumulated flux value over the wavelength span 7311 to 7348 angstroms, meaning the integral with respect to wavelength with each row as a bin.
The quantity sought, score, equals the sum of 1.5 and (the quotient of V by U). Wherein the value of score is 2.04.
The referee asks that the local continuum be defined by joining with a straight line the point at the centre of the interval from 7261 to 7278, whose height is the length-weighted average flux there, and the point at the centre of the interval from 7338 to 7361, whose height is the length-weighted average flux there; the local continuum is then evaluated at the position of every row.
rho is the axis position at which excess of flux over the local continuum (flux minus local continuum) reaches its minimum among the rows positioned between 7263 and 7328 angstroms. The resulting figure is 7272.0 angstroms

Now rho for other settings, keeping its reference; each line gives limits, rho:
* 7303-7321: 7319.5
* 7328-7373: 7367.0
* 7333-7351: 7339.5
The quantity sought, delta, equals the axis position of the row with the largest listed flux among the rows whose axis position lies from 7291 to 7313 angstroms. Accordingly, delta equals 7292.0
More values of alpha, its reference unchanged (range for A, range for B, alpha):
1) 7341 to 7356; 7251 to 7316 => 1.00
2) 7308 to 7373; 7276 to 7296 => 0.94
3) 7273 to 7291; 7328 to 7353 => 1.03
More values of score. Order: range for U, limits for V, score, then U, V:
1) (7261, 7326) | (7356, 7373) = 1.76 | 520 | 135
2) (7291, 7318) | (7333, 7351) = 2.16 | 219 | 145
